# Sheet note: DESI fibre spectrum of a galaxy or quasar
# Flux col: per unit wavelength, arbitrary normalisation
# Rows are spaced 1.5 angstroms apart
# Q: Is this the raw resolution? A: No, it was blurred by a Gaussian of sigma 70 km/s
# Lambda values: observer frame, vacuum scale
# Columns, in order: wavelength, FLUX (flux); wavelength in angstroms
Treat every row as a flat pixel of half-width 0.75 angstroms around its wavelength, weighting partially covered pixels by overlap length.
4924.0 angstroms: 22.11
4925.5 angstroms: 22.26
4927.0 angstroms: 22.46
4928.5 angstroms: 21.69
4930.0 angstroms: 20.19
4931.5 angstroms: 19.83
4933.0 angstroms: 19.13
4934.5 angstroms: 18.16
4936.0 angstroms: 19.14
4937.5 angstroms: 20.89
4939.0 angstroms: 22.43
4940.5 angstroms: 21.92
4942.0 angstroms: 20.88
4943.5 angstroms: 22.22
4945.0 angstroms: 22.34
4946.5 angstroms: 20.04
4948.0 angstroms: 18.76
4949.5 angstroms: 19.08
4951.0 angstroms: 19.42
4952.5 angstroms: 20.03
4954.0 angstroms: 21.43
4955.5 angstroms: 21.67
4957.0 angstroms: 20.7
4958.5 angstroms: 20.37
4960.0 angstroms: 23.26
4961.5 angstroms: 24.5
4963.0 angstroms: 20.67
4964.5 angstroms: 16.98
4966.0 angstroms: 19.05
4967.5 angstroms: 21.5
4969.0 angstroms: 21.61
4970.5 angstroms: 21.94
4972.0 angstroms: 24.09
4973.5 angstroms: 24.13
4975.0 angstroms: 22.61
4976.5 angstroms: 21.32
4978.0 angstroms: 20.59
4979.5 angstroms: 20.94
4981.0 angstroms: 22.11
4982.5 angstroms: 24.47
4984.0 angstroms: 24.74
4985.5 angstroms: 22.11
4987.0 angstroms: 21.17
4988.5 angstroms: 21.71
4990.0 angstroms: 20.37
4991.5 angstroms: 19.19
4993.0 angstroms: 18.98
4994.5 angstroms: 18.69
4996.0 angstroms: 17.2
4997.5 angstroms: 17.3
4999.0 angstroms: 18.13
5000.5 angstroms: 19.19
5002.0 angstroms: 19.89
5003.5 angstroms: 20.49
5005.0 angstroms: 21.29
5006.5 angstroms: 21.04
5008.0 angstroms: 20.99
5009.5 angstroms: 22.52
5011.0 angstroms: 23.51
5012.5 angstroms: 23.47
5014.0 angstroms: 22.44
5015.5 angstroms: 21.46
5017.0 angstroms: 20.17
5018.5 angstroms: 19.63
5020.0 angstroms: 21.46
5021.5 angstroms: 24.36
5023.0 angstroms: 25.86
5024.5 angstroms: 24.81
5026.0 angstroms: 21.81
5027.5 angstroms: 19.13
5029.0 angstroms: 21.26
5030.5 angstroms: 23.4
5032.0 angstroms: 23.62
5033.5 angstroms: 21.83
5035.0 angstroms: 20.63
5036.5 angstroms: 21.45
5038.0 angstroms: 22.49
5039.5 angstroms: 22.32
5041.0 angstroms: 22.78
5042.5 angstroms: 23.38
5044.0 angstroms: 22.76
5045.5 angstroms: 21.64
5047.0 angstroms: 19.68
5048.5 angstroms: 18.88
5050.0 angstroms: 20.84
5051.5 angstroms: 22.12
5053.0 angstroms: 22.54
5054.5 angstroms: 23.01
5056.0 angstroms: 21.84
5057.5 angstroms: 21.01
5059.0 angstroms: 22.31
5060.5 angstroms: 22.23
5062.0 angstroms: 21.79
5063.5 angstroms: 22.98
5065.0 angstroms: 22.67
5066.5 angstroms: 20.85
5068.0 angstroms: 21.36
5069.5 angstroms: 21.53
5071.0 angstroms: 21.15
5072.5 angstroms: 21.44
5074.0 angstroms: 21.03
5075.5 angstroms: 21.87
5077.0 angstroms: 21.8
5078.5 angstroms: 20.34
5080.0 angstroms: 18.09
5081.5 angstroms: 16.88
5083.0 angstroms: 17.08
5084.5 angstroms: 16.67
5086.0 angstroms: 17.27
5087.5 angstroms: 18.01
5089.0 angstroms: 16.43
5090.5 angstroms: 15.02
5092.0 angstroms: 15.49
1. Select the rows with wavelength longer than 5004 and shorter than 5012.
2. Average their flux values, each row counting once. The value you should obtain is 21.9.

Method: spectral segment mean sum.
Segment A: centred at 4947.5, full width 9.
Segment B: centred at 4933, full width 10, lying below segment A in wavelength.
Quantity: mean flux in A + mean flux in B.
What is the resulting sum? 40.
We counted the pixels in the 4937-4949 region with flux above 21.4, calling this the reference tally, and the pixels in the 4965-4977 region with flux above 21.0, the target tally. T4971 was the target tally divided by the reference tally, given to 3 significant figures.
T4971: 1.75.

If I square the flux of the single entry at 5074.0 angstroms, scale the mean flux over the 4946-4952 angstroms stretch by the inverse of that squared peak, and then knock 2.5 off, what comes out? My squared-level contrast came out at -2.46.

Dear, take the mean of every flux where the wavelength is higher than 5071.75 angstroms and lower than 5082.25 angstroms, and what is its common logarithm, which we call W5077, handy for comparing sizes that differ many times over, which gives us 1.31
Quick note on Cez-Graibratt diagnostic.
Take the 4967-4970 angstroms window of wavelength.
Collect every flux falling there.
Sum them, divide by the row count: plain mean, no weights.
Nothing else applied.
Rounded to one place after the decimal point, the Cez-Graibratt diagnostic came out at 21.6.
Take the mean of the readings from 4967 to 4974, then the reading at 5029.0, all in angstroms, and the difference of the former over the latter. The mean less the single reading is 1.4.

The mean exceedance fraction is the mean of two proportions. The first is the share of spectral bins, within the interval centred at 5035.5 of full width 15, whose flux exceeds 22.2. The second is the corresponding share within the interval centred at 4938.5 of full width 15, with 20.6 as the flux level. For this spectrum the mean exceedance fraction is 0.60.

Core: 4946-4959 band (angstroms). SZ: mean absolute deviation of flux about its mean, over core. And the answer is 0.8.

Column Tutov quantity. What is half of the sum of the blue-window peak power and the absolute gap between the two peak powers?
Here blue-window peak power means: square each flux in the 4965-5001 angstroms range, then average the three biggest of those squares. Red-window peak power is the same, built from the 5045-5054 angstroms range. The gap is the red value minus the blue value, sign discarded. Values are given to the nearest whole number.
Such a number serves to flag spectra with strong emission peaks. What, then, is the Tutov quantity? 353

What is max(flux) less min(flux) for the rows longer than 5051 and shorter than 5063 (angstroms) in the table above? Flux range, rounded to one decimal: 2.0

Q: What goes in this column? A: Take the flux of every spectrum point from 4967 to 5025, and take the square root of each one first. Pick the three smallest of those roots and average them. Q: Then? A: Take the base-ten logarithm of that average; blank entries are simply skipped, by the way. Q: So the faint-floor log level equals 0.62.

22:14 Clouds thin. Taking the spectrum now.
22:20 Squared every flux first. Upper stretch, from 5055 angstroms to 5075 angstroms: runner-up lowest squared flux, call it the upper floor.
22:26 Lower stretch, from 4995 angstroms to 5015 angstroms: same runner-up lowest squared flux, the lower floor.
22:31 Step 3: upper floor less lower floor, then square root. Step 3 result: 12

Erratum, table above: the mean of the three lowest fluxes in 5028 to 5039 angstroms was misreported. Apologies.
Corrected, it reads 21.1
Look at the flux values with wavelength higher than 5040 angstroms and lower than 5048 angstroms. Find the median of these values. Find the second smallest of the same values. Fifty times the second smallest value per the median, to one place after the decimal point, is 47.5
